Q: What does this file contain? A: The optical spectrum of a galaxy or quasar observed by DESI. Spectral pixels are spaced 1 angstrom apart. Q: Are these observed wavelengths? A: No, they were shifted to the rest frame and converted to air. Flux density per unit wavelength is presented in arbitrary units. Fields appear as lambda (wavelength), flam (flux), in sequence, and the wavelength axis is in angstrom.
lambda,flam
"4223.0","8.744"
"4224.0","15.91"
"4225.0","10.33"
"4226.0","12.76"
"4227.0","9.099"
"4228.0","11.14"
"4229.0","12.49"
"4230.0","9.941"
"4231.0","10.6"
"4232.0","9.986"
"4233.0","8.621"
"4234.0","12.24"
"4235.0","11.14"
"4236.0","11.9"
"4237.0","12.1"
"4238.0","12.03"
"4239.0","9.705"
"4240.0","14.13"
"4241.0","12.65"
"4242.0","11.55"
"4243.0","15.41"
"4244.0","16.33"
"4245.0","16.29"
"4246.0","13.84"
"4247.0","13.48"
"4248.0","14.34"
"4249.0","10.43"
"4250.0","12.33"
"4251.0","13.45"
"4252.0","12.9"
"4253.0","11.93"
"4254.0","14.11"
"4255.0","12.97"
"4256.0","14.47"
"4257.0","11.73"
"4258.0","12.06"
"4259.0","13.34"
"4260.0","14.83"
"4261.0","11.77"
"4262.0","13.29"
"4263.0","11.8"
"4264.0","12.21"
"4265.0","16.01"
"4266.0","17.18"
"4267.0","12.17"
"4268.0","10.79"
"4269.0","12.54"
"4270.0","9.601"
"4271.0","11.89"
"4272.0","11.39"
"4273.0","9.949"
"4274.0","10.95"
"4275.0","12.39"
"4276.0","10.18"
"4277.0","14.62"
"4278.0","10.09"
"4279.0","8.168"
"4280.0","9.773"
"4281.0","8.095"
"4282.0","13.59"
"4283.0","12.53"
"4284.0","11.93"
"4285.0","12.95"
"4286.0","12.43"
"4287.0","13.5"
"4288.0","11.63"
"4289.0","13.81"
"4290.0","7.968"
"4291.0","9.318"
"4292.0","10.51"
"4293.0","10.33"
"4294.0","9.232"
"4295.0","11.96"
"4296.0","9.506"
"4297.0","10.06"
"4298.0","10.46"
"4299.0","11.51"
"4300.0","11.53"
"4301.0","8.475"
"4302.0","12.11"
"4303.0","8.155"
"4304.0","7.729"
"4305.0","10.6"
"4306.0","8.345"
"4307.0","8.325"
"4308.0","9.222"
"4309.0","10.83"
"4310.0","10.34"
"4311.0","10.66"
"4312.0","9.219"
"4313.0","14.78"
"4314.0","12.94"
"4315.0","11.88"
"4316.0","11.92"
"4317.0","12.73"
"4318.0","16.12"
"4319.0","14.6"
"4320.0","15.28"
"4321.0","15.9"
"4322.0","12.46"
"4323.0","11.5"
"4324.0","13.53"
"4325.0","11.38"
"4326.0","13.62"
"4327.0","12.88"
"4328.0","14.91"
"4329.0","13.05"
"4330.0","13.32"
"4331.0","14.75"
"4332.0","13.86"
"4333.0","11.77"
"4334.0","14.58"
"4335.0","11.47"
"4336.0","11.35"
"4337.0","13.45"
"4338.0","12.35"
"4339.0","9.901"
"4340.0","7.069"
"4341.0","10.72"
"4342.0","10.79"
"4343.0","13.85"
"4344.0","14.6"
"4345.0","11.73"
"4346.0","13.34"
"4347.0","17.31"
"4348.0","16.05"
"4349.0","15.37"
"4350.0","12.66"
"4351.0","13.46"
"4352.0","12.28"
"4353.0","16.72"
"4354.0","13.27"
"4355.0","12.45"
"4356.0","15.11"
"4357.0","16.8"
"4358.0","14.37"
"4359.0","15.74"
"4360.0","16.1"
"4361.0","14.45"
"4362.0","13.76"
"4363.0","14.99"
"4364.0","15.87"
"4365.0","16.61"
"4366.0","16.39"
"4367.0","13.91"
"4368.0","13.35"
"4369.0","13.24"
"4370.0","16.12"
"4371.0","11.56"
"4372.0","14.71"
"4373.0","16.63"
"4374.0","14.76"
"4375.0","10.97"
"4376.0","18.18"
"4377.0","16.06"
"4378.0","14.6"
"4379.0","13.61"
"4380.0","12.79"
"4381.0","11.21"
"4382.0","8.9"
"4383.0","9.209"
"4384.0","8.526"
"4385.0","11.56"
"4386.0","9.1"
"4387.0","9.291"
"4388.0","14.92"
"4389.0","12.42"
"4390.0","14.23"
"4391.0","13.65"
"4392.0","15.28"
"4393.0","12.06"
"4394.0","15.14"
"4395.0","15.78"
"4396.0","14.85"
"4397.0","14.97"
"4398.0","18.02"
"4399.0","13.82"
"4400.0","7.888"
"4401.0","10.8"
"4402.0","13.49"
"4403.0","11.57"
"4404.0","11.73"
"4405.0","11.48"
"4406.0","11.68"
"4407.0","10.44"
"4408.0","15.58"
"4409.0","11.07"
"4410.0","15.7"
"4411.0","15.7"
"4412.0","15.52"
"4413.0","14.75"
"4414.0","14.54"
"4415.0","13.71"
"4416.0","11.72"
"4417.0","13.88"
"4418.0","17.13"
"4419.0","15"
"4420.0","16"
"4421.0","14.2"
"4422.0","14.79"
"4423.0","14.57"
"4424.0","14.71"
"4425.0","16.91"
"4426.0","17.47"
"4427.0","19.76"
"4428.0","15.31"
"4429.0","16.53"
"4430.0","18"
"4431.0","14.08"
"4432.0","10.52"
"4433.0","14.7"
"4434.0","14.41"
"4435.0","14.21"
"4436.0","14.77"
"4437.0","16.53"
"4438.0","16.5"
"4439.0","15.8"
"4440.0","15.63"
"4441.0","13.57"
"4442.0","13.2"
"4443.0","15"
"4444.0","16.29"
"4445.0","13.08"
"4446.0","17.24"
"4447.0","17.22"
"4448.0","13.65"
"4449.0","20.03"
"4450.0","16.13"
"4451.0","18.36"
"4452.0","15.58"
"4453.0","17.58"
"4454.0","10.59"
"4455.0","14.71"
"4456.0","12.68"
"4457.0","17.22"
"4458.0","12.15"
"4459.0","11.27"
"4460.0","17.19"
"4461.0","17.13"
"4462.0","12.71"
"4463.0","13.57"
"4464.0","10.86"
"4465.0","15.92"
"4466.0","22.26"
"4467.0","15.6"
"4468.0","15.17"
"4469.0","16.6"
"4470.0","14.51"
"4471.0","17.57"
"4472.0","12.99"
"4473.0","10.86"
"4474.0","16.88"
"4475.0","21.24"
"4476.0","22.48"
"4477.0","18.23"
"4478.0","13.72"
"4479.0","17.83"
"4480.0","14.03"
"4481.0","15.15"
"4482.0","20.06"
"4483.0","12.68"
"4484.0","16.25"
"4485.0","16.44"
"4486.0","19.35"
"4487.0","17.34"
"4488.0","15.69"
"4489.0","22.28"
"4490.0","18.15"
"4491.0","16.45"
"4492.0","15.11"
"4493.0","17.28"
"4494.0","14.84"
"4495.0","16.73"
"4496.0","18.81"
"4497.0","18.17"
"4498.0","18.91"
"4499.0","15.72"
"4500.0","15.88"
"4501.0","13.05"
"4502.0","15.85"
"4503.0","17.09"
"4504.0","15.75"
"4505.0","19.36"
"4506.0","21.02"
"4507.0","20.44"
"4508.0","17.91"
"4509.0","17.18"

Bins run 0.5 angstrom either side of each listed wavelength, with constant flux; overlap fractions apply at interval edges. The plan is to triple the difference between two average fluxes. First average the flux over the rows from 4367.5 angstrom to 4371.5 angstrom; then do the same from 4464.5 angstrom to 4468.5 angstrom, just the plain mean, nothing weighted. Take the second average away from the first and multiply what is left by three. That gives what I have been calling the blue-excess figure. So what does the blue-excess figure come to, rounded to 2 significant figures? -11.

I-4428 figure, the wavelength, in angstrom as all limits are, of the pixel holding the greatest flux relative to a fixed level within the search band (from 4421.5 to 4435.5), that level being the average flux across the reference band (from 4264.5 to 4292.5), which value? 4427.0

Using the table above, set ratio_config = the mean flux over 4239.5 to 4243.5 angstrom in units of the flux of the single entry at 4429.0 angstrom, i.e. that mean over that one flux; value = 0.81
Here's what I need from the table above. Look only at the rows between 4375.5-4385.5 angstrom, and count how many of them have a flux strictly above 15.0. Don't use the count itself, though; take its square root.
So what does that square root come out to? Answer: 1.4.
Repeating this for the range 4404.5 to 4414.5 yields 2.0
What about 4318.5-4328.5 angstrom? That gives 1.4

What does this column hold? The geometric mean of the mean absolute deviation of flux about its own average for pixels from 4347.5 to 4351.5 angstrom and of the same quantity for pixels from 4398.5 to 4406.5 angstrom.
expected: 1.22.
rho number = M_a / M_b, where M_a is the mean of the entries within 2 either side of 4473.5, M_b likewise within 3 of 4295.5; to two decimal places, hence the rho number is 1.51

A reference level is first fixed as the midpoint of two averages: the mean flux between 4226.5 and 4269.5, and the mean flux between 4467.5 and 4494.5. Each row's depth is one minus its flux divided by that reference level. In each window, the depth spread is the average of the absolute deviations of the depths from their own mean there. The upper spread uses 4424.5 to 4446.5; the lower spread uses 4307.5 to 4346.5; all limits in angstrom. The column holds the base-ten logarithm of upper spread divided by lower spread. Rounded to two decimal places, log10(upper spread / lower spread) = -0.02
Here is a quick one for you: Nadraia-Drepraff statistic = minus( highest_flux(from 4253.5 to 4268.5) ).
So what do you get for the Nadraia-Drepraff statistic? -17.2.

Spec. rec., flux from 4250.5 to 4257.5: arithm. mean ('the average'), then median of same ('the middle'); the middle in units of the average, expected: 0.992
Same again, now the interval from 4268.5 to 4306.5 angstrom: 0.979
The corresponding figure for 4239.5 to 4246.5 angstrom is 0.987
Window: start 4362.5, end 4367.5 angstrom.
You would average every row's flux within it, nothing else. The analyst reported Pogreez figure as 15.6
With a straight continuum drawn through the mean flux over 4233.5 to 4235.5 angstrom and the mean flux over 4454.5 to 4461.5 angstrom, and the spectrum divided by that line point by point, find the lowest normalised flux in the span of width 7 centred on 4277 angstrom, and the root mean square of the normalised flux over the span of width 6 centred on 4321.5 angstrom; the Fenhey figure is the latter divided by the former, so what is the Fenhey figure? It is 1.6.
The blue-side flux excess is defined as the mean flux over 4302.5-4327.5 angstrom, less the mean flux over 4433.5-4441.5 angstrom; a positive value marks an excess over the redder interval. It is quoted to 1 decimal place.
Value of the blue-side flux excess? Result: -3.4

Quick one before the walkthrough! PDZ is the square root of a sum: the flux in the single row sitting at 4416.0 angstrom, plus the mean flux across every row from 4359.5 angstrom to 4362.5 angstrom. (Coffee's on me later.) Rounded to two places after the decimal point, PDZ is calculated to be 5.15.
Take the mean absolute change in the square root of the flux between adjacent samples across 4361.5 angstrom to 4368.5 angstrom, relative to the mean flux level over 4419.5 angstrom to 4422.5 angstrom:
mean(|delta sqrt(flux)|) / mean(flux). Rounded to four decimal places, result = 0.0088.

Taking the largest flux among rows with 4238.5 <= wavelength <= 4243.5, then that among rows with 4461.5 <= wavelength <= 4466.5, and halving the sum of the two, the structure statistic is 18.8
